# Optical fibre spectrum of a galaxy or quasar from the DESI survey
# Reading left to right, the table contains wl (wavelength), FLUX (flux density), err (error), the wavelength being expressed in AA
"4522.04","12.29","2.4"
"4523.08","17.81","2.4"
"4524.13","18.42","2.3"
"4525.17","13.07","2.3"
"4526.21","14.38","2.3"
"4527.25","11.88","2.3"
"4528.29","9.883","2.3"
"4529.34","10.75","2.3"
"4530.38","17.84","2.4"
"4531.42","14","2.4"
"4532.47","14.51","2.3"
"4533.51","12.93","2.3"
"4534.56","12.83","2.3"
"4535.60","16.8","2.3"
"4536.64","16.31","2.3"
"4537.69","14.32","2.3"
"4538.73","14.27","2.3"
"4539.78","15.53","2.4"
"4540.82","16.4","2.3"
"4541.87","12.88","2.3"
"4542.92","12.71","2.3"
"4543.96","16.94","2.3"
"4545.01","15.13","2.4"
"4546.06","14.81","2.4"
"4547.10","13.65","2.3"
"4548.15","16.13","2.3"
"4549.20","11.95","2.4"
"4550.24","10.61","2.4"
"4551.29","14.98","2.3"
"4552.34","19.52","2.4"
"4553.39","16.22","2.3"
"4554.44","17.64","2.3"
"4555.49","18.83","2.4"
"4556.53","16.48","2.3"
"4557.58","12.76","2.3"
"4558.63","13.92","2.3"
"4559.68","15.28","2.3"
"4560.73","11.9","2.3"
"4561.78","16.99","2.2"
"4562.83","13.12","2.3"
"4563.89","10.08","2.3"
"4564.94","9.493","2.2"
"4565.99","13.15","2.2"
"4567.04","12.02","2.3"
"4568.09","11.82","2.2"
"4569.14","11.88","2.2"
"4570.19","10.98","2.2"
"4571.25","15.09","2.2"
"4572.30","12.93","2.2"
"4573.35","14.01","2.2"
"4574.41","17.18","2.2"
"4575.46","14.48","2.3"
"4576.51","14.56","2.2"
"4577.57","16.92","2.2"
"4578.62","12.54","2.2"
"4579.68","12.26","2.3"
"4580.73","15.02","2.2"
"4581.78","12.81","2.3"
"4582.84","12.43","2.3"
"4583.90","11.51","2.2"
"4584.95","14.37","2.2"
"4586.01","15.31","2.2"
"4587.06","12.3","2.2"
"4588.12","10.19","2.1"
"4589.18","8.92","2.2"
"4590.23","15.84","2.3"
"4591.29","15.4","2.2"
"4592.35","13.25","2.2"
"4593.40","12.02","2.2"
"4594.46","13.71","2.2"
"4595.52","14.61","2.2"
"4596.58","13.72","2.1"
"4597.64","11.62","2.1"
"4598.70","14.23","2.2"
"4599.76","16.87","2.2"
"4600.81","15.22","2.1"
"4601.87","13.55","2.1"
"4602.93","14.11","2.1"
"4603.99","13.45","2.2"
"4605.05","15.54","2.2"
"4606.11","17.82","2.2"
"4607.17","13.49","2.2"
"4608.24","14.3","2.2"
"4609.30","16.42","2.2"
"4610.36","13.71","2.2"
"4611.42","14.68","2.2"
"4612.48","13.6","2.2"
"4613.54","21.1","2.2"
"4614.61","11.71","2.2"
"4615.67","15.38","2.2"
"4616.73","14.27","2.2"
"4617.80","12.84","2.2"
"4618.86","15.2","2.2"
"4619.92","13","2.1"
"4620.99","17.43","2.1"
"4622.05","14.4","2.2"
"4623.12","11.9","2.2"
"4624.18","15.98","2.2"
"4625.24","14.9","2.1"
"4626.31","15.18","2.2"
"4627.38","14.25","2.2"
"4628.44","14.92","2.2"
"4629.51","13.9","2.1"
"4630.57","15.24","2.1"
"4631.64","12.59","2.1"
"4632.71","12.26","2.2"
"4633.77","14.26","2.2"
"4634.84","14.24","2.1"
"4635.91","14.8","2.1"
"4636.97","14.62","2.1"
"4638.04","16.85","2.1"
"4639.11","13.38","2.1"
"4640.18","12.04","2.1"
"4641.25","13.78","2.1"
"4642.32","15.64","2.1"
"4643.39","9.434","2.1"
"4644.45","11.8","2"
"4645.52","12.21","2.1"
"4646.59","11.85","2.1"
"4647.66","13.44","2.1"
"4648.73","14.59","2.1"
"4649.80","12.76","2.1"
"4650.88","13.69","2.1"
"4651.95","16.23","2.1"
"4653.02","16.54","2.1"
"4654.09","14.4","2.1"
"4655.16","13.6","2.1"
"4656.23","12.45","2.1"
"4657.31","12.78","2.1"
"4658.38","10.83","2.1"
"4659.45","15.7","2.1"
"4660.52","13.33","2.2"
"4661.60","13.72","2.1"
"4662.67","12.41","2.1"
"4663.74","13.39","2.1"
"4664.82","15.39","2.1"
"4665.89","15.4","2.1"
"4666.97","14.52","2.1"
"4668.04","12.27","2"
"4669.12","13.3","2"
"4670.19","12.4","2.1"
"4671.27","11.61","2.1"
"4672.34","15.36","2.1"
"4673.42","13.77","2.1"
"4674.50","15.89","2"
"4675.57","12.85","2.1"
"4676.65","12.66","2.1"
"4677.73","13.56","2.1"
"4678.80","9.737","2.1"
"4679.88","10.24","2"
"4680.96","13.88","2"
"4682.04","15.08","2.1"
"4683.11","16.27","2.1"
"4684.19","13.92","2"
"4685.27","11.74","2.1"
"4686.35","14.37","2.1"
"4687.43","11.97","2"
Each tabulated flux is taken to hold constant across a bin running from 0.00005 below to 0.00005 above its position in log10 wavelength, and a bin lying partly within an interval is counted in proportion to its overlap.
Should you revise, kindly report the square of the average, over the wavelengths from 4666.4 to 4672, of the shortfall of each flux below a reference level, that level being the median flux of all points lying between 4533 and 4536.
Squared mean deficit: 0.0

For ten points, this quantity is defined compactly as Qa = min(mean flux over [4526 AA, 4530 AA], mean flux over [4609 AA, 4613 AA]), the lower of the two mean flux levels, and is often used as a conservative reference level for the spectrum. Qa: 11.7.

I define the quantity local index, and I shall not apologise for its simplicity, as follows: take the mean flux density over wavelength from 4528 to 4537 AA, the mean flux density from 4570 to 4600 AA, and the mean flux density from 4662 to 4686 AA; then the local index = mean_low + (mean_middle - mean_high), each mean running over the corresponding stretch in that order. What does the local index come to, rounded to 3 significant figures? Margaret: 14.2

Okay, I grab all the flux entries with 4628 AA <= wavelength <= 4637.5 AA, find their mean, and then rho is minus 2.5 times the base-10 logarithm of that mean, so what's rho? -2.87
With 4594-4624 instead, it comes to -2.91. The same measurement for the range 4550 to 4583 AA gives -2.87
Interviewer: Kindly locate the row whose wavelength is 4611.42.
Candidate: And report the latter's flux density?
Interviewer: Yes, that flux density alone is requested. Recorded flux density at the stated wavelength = 14.68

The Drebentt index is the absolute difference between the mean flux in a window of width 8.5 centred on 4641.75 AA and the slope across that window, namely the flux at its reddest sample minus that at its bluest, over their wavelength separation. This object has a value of 13.8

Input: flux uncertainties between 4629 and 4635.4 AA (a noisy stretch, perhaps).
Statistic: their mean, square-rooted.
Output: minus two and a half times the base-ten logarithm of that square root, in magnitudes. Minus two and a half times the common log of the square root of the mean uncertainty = -0.411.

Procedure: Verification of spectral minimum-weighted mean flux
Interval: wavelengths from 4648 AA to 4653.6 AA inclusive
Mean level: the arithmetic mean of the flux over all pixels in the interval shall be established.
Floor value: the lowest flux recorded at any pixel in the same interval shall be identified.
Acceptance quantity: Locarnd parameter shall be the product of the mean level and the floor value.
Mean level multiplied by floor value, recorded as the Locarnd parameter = 188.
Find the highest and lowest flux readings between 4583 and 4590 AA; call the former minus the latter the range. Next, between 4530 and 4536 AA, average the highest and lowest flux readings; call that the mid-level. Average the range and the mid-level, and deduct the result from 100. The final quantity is 89.1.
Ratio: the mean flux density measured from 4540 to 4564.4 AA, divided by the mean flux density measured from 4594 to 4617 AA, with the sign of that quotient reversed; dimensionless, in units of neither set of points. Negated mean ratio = -1.00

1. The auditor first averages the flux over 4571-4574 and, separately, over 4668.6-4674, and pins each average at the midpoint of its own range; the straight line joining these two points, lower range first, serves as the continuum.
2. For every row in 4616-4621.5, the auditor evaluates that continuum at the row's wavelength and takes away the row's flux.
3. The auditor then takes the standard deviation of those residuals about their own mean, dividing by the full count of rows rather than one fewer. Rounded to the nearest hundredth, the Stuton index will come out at 1.69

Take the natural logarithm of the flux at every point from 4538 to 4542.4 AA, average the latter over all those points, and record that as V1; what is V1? 2.69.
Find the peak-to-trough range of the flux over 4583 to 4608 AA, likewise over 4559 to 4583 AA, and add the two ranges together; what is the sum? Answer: 16.6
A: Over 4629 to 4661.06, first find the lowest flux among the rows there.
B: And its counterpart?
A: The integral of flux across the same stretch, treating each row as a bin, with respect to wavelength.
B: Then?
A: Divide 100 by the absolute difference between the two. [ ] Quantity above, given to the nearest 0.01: 0.23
